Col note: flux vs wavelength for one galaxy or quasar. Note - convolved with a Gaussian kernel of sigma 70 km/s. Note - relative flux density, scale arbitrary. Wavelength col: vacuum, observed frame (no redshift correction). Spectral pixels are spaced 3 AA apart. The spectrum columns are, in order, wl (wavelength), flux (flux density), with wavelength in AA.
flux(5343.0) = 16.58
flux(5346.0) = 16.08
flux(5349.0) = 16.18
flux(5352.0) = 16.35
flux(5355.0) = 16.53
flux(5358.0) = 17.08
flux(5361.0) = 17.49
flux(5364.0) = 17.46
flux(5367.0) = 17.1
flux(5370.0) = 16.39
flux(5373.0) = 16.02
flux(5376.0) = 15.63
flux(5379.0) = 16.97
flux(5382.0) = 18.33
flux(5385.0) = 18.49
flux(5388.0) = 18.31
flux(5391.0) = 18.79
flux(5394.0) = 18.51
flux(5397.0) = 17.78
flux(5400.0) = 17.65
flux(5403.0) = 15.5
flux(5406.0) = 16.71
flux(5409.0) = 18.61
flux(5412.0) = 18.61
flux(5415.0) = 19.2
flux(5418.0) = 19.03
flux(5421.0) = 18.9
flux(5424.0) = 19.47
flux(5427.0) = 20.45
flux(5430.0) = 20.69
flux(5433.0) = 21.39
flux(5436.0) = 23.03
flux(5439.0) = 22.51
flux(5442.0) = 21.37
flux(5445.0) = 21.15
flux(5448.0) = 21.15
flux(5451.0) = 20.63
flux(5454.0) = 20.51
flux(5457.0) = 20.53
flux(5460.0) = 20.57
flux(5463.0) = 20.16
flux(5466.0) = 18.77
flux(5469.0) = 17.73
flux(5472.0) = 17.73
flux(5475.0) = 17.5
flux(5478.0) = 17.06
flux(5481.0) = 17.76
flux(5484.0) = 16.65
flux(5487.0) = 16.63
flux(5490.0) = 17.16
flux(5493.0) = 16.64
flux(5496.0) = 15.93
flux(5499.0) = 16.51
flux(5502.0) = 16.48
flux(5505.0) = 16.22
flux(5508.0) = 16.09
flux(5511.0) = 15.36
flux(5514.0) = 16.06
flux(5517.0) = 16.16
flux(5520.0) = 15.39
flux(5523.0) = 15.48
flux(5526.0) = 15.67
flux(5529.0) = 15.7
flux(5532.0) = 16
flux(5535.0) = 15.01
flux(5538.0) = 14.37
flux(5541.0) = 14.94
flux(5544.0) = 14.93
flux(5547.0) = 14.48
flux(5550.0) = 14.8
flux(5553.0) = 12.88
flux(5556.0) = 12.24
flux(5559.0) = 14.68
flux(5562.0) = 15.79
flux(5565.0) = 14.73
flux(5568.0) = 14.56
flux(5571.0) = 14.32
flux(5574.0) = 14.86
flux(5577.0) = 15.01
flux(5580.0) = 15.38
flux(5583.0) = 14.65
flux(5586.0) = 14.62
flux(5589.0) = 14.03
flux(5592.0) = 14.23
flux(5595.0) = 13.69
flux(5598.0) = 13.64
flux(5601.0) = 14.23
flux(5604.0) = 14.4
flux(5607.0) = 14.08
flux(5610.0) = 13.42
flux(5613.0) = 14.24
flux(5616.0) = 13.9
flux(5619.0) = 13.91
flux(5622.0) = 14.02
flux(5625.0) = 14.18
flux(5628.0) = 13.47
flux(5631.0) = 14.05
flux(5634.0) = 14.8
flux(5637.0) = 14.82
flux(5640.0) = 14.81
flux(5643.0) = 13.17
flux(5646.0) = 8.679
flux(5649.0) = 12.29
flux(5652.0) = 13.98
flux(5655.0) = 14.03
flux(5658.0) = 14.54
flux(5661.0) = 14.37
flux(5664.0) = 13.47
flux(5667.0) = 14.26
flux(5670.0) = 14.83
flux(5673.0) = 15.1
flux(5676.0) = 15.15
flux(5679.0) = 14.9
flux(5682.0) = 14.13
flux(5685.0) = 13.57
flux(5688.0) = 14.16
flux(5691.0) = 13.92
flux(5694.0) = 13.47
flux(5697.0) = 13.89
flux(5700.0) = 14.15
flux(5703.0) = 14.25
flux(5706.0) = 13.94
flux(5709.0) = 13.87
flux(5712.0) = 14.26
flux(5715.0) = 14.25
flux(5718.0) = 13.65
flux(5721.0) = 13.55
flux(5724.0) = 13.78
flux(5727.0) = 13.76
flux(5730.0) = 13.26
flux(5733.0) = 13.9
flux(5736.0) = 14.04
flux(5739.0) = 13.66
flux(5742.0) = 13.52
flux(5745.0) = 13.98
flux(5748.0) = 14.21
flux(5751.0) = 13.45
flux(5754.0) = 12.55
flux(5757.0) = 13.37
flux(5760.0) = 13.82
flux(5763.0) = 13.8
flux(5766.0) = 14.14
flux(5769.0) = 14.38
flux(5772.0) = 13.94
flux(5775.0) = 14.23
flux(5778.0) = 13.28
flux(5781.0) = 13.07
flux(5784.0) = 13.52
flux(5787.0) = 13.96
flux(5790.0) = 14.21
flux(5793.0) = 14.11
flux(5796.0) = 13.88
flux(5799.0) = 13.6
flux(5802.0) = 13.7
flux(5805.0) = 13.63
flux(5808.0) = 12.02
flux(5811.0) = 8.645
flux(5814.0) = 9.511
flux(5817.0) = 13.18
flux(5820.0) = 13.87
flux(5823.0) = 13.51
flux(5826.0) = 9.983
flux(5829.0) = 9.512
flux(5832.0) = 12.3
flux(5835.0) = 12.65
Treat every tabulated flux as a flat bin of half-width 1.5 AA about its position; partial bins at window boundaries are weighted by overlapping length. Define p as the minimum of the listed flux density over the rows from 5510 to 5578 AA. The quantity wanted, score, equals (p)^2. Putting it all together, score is 150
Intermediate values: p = 12.24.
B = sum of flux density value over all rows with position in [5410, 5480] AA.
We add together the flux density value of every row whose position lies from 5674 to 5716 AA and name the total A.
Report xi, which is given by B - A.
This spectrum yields 260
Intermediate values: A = 198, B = 458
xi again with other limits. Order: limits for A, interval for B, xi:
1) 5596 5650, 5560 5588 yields -112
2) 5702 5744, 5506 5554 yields 50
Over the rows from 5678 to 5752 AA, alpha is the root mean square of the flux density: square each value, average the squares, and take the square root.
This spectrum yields 13.9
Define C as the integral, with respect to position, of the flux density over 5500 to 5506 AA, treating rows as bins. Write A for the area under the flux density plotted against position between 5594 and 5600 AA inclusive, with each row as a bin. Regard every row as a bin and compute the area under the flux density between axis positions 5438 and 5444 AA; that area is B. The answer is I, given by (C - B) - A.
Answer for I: -115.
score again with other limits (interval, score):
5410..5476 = 306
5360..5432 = 240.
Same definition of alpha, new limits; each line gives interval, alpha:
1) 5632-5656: 13.5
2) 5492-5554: 15.5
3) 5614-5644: 14.1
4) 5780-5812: 13.2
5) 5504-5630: 14.7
